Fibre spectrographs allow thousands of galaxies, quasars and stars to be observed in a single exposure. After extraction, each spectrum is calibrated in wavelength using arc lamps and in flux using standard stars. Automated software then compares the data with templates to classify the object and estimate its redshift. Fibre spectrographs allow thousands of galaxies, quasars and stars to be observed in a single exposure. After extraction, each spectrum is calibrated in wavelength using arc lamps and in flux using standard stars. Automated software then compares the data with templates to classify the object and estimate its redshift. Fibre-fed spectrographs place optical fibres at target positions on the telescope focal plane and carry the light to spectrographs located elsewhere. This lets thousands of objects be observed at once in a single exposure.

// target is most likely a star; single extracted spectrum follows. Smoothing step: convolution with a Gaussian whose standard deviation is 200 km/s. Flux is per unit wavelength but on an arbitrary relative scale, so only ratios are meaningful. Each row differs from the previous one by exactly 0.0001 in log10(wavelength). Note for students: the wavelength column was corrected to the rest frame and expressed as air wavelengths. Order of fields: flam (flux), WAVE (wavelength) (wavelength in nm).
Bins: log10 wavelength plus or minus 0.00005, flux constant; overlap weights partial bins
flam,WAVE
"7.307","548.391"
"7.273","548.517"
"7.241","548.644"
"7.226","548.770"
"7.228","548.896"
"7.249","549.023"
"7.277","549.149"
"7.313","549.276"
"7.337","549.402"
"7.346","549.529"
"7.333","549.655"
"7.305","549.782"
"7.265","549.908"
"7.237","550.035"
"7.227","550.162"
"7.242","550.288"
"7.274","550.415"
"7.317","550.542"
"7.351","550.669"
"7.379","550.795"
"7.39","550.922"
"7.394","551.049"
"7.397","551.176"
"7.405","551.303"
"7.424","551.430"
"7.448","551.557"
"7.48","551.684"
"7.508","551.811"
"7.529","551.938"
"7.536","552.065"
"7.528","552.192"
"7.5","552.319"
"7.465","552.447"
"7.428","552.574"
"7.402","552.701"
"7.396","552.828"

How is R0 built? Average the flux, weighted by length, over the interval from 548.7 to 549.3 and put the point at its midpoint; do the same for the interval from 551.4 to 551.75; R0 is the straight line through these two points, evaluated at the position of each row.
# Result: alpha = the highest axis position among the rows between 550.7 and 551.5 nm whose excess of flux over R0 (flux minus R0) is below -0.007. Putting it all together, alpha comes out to 551.430 nm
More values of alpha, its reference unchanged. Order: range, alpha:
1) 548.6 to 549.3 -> 549.023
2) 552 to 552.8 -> 552.701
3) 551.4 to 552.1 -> 551.430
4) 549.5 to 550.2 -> 550.162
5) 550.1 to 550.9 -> 550.795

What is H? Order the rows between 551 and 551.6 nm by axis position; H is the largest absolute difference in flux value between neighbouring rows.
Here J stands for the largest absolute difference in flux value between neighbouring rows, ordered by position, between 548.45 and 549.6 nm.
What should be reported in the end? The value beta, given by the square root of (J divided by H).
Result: 1.22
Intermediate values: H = 0.0240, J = 0.036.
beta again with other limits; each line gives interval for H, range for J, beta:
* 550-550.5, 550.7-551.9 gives 1.00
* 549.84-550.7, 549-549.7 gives 0.91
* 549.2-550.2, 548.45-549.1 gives 0.89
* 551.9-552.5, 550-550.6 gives 1.11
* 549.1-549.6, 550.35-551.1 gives 1.09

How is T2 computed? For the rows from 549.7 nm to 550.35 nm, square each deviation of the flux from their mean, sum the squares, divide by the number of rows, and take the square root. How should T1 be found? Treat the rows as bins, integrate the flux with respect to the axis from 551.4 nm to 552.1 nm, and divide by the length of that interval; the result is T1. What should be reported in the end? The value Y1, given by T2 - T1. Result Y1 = -7.46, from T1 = 7.49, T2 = 0.03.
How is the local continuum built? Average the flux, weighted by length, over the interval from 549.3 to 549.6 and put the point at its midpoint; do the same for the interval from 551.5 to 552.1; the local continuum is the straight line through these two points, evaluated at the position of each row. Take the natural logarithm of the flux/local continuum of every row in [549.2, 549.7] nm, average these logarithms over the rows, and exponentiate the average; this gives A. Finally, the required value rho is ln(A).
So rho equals -0.003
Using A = 0.997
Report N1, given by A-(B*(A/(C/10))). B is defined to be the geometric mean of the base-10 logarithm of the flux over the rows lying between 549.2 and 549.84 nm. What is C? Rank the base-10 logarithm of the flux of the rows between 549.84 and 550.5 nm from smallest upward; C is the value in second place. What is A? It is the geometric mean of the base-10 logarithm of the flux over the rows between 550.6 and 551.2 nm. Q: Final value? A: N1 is -7.87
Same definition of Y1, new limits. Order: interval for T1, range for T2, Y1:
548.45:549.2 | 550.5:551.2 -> -7.22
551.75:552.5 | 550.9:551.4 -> -7.50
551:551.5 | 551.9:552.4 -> -7.39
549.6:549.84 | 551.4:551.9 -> -7.27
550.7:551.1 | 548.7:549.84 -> -7.35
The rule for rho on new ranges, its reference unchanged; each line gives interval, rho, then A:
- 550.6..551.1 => -0.009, 0.992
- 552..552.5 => -0.003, 0.997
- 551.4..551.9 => -0.003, 0.997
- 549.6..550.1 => -0.012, 0.988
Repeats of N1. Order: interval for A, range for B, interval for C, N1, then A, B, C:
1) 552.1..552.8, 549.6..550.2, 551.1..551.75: -7.78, 0.8730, 0.862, 0.870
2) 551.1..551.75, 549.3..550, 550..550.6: -7.89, 0.8710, 0.864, 0.860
